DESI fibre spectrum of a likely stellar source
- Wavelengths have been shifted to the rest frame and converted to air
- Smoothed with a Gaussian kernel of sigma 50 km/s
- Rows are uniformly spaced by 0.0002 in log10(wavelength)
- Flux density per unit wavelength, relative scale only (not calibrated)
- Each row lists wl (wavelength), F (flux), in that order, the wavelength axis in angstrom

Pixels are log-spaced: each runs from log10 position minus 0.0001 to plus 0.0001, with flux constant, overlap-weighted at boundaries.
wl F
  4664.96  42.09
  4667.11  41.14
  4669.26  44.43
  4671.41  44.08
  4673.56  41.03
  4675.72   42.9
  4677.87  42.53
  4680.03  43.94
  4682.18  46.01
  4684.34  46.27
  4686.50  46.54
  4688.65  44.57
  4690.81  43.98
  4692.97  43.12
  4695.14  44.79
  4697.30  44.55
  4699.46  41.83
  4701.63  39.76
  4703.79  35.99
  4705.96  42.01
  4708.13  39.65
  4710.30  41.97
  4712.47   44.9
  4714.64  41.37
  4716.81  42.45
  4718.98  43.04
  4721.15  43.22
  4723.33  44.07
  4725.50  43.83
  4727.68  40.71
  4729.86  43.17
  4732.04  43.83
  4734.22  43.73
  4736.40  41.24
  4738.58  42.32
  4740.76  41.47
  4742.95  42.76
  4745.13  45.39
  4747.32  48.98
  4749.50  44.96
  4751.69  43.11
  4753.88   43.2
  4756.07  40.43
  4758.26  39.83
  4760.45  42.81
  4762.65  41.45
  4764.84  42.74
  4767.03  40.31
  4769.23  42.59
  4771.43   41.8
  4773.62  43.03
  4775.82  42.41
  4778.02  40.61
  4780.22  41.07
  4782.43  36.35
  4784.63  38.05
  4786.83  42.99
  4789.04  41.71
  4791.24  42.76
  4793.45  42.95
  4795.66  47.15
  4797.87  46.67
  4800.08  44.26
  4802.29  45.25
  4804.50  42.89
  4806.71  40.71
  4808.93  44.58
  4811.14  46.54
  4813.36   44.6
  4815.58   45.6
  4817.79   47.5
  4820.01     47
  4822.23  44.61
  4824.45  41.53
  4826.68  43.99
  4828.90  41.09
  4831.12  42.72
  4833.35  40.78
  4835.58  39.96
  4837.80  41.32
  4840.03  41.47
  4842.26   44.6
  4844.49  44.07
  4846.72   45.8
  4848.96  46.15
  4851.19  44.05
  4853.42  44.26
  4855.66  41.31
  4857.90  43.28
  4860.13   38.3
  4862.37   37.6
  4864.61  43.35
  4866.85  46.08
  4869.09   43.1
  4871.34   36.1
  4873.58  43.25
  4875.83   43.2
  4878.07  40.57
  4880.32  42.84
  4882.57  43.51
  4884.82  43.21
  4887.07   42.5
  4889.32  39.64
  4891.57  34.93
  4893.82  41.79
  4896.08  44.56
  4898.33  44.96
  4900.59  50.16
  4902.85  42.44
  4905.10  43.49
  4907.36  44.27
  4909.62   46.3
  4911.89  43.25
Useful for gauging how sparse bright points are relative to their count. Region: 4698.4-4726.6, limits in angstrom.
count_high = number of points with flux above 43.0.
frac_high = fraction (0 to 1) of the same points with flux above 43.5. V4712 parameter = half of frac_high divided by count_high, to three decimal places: 0.023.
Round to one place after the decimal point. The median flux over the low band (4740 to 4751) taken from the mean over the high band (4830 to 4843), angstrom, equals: -3.2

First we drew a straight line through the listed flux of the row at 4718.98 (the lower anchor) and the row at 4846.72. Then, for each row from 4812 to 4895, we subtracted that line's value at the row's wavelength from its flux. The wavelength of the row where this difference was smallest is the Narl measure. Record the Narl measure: 4891.57 angstrom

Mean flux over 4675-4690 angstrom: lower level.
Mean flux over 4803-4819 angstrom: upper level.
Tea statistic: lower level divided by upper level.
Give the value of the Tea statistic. 1.00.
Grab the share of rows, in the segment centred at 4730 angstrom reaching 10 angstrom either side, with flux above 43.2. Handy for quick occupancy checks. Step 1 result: 0.56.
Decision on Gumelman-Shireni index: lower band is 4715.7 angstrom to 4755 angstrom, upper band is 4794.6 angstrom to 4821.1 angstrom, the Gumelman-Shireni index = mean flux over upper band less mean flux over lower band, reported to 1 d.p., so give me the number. 1.8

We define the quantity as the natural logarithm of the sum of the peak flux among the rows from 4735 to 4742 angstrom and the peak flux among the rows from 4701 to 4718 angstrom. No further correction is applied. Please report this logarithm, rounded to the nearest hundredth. 4.47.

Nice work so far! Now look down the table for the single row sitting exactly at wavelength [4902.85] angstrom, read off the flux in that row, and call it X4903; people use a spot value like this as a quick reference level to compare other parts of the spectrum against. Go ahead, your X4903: 42.44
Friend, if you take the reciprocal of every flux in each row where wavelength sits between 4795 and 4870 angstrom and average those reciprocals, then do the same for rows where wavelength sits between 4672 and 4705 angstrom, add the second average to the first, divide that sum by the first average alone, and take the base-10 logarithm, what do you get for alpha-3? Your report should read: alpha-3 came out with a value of 0.303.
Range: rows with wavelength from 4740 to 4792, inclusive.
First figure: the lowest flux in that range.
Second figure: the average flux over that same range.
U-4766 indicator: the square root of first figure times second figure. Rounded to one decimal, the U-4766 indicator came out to 39.1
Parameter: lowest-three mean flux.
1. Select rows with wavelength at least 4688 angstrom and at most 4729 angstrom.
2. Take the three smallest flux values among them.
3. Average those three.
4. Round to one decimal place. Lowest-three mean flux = 38.5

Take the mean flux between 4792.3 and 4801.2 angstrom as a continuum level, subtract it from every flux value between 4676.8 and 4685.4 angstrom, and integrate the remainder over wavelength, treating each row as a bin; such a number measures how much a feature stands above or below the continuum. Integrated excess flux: -5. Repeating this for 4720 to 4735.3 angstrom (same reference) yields -31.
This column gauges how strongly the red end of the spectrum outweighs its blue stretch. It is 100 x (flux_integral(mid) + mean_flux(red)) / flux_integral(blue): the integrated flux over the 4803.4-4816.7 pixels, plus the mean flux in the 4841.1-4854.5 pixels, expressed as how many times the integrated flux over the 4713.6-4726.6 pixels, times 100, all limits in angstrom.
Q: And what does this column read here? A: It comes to 113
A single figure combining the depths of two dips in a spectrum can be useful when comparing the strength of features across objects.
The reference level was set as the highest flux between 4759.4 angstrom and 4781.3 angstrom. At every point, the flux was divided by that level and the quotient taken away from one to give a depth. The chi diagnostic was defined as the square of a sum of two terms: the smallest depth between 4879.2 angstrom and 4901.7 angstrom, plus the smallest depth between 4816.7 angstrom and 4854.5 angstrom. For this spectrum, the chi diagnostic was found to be 0.073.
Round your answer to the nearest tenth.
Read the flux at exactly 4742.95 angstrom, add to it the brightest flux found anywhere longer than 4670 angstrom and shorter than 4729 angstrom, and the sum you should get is 89.3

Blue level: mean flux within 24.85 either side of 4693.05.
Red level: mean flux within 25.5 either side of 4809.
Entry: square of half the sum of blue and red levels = 1880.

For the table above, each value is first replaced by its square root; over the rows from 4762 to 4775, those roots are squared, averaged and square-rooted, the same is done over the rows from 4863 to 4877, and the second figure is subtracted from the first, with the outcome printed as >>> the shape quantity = -0.04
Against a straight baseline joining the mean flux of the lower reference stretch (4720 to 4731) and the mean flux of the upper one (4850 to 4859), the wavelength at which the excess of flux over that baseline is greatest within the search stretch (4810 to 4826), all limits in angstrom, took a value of 4817.79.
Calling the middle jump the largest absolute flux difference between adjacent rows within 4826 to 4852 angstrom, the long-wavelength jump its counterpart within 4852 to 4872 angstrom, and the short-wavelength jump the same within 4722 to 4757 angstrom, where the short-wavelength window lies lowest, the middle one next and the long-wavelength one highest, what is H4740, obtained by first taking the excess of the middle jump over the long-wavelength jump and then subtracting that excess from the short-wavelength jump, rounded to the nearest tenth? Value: 7.9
